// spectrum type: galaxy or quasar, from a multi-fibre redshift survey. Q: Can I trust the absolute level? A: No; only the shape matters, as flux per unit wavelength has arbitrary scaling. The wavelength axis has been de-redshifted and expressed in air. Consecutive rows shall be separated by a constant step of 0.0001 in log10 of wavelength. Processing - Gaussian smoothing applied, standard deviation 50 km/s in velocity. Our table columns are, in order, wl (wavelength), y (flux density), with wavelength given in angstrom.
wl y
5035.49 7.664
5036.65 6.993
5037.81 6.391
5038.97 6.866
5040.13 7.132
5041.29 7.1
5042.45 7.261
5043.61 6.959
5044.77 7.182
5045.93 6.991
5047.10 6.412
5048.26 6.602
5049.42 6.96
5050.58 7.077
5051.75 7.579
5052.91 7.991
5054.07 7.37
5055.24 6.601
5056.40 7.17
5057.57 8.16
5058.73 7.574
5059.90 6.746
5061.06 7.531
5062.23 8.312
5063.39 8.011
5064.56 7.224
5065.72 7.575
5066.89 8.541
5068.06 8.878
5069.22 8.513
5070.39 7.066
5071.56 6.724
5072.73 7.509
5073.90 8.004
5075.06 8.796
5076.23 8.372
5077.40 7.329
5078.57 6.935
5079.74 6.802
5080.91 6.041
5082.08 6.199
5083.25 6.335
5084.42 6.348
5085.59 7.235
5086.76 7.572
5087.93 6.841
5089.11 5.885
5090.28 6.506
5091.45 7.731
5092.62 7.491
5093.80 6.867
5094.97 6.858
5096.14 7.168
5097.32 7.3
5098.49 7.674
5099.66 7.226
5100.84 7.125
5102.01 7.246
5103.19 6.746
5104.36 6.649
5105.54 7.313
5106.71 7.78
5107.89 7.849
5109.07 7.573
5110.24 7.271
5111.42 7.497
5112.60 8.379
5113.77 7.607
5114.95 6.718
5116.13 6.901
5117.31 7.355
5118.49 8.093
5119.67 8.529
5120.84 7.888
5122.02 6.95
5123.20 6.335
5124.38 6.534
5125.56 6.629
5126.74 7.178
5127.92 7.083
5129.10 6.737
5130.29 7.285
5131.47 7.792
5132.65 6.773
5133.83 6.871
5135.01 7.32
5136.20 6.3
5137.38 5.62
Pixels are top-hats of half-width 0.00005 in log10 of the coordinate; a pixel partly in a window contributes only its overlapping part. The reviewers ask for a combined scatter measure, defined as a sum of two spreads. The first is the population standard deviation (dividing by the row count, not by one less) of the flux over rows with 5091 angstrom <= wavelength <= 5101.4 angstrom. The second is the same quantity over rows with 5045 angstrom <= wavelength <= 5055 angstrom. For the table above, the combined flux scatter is 0.78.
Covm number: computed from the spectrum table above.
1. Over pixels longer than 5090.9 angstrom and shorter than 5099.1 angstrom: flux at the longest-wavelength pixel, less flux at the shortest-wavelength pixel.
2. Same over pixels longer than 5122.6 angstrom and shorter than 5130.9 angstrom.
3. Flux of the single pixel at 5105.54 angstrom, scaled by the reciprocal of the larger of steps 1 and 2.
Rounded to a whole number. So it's 8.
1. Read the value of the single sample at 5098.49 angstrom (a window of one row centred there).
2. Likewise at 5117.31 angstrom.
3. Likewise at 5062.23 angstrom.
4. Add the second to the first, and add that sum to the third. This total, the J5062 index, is 23.3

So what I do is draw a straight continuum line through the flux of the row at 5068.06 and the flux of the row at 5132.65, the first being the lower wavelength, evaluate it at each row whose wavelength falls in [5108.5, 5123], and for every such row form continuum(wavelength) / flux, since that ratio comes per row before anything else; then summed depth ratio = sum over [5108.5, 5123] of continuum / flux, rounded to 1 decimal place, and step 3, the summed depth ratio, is 11.7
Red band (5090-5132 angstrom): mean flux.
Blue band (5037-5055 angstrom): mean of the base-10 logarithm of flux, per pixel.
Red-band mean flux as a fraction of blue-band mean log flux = 8.6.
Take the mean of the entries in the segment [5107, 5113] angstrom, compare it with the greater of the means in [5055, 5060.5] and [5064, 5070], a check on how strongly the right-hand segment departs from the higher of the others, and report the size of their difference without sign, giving 0.43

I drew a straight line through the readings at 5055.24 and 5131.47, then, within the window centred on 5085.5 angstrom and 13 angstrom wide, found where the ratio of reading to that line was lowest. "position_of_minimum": 5089.11 angstrom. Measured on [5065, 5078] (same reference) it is 5071.56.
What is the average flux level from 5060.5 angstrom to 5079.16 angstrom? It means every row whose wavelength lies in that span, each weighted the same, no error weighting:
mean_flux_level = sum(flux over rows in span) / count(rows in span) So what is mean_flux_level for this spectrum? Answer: 7.8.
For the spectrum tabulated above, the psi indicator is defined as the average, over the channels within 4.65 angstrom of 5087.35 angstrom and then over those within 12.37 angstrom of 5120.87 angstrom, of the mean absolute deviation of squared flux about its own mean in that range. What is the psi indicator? 7.3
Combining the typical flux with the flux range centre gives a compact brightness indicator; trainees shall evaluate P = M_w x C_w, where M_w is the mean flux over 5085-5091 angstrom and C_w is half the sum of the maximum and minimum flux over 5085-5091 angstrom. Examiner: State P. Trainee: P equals 46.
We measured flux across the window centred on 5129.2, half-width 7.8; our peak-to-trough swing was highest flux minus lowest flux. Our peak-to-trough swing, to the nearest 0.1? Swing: 1.5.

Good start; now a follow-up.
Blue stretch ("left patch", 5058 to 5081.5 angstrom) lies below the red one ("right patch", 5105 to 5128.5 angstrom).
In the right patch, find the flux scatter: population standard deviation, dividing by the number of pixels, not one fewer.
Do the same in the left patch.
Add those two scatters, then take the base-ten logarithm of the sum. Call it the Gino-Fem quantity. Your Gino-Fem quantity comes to 0.132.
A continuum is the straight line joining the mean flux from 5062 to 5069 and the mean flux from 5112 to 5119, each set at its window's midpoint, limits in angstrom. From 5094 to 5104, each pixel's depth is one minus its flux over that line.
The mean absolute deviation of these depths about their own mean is 0.026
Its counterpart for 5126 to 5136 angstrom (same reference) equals 0.036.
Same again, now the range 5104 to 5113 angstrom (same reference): 0.048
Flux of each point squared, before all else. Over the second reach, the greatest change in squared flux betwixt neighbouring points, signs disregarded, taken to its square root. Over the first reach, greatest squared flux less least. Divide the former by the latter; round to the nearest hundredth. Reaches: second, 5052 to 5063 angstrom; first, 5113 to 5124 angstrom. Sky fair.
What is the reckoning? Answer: 0.12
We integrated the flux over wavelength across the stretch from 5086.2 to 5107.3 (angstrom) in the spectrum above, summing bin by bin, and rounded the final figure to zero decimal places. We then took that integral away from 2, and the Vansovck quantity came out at -148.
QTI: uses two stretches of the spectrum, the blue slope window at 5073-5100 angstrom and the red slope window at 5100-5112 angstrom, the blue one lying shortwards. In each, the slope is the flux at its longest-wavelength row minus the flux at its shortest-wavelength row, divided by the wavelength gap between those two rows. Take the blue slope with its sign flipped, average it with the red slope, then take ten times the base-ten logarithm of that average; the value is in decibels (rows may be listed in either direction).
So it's -14.9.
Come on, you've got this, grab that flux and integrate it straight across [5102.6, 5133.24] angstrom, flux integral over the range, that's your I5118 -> 223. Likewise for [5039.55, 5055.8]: 115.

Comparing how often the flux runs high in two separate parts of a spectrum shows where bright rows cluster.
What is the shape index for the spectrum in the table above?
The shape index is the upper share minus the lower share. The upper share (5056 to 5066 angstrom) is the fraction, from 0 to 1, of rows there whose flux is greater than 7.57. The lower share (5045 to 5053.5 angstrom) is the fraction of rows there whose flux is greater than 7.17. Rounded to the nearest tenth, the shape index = 0.3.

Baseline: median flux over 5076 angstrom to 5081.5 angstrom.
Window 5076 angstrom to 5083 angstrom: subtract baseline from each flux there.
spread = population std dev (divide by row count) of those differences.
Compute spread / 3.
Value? 0.26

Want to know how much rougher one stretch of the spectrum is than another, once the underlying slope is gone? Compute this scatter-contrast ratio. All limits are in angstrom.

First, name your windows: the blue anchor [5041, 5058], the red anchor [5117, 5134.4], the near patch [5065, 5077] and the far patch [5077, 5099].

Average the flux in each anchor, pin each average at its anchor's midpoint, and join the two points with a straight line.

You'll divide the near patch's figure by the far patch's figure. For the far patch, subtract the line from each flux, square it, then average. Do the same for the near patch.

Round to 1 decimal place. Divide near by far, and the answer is 3.1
